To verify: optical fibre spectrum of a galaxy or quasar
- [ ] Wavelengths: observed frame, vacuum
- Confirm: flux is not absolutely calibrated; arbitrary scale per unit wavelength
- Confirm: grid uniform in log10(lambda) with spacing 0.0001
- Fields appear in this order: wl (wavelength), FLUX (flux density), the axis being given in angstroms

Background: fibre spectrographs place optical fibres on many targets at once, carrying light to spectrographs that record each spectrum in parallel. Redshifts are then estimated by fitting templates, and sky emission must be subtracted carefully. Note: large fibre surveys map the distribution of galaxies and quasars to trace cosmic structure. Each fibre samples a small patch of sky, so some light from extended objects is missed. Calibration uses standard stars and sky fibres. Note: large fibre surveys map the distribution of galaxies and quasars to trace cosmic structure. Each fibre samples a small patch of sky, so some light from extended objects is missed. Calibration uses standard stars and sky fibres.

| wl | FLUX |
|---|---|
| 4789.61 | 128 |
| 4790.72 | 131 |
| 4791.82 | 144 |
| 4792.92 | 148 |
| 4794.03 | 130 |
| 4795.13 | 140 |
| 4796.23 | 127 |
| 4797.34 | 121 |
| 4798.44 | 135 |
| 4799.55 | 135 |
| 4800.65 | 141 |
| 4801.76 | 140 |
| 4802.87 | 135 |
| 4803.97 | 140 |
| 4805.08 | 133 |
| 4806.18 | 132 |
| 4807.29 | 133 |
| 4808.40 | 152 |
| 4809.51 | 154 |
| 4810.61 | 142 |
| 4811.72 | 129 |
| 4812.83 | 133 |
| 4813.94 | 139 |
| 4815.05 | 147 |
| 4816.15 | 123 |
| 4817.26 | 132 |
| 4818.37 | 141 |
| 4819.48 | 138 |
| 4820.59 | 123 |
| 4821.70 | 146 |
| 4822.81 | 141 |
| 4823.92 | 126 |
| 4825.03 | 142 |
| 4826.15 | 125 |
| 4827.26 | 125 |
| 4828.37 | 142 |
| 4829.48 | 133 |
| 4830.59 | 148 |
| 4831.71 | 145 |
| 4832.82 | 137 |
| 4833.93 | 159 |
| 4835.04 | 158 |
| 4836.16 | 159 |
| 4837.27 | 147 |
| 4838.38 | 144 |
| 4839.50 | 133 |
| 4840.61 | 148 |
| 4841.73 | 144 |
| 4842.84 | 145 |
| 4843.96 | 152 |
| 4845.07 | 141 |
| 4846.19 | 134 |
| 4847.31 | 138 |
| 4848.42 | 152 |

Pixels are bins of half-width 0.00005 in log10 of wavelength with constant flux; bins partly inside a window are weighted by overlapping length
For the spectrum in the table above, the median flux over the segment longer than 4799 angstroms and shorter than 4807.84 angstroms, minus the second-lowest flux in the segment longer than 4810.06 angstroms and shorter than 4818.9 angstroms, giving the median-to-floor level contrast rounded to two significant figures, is 6.0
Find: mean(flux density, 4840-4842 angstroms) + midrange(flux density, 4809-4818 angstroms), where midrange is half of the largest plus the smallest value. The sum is 284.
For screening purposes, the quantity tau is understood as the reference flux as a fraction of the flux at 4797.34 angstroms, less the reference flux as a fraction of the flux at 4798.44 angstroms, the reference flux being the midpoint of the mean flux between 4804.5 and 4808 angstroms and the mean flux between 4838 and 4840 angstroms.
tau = 0.12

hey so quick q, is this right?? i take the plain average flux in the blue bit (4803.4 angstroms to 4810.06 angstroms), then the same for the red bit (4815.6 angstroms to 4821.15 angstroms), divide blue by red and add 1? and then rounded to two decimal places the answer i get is 2.07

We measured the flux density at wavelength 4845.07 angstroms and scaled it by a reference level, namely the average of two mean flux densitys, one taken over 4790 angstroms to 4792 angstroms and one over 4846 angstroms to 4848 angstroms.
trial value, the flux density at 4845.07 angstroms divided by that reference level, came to 1.03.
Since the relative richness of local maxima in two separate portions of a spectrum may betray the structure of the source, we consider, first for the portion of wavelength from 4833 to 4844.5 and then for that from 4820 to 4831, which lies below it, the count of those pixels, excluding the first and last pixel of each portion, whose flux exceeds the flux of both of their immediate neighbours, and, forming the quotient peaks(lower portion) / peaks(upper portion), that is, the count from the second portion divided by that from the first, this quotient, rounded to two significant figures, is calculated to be 1.5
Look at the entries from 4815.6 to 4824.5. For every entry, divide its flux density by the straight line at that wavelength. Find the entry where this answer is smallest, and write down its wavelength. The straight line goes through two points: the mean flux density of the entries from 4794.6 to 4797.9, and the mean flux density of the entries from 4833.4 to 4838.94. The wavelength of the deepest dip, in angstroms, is 4820.59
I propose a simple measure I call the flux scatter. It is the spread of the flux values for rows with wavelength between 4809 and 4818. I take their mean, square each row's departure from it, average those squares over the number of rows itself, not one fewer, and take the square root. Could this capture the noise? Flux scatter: 9.5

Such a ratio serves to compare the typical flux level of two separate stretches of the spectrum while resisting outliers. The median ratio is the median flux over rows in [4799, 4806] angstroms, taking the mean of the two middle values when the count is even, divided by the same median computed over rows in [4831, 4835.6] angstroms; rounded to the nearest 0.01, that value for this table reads 0.91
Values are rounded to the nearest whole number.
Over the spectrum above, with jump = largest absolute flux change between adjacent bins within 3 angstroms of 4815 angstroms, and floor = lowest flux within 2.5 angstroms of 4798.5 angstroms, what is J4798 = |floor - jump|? 97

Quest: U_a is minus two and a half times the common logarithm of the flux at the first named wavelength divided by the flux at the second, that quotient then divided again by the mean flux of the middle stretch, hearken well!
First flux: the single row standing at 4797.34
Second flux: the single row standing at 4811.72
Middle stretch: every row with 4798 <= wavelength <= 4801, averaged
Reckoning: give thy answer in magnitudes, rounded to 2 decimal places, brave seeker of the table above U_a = 5.41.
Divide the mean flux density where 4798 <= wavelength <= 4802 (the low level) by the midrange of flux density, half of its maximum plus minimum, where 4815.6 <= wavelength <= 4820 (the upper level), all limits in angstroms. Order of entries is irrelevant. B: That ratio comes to 1.04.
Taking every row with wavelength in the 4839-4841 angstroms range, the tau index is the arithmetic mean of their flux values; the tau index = 140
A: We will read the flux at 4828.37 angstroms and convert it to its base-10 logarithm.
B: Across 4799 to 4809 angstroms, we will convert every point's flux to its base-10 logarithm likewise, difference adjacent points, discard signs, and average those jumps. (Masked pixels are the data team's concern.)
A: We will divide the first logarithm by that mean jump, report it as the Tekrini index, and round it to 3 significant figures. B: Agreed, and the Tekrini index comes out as 123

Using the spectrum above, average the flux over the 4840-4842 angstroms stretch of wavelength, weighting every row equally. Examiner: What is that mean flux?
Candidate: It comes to 146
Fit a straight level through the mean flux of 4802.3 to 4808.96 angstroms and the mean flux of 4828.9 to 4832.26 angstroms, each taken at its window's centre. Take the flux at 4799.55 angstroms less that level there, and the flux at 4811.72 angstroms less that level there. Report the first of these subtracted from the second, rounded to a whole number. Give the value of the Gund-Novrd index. -8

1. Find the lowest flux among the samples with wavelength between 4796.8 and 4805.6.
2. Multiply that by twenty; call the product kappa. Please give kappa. 2420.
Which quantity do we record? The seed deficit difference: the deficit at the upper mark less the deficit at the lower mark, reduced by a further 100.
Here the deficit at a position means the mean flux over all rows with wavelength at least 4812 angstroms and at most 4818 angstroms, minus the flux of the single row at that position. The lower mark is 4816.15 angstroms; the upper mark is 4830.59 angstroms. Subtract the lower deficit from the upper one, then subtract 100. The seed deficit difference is -125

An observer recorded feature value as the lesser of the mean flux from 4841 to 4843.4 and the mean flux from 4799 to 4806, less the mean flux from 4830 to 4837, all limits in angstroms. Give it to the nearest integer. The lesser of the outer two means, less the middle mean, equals -14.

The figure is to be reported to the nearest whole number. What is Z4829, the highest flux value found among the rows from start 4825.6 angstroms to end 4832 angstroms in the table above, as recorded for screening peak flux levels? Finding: 148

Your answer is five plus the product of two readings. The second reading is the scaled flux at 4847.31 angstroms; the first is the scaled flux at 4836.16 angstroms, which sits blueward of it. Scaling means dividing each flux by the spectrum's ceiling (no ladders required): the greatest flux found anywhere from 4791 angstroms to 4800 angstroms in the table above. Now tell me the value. 6.00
